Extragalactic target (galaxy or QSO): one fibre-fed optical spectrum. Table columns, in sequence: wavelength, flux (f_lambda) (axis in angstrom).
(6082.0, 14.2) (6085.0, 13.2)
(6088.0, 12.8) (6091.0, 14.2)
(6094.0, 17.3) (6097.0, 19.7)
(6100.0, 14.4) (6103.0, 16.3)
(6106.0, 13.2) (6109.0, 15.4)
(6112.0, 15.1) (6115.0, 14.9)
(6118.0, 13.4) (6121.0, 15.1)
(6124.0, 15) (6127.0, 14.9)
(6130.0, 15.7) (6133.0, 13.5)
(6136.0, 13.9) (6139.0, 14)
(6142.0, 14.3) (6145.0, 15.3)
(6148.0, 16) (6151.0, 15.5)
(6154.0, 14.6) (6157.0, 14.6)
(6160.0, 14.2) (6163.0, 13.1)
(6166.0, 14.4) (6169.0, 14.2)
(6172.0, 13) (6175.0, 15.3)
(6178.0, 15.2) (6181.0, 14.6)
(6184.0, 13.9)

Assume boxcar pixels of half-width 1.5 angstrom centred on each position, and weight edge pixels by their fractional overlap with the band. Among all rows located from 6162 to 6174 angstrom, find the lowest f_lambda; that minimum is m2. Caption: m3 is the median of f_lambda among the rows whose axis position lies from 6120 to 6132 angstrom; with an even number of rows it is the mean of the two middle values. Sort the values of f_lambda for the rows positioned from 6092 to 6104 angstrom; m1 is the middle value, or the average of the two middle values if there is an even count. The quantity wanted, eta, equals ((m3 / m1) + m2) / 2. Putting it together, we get 6.95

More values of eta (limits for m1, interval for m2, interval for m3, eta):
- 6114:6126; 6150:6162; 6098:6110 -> 7.60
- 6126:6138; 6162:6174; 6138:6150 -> 7.01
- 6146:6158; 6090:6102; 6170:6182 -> 7.60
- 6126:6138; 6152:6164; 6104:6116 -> 7.07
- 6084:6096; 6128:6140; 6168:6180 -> 7.29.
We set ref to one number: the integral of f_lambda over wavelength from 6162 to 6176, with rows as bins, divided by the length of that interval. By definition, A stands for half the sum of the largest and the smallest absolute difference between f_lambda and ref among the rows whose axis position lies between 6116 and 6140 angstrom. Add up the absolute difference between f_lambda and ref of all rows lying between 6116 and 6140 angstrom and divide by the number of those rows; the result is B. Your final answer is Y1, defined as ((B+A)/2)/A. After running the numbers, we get 0.93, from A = 0.86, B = 0.74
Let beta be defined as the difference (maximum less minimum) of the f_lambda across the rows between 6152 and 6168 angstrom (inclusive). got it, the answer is 1.5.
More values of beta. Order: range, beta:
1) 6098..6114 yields 3.1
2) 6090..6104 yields 5.5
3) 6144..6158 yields 1.4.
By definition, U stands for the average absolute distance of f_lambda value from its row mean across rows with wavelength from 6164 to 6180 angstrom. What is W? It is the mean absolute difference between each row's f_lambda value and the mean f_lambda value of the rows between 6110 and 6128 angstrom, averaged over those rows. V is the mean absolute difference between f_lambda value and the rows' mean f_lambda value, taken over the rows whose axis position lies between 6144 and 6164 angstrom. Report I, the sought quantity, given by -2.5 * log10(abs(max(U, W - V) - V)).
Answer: 3.1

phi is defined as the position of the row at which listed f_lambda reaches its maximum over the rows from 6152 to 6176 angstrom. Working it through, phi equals 6175.0 angstrom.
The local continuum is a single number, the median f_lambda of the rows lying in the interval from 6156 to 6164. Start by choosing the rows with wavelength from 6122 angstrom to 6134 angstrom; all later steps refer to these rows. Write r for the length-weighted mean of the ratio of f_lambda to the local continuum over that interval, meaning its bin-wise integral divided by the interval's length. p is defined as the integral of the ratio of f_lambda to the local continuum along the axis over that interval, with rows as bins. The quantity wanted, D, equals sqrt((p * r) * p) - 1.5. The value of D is 11.3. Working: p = 12.54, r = 1.05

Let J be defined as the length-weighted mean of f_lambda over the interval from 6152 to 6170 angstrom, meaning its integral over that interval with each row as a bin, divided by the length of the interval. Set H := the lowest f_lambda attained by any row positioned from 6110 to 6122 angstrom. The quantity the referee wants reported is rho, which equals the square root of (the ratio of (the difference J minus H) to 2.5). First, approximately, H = 13.4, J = 14.2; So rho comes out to 0.57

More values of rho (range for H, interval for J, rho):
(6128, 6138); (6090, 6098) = 1.20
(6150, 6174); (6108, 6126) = 0.85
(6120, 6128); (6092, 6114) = 0.62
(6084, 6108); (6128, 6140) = 0.78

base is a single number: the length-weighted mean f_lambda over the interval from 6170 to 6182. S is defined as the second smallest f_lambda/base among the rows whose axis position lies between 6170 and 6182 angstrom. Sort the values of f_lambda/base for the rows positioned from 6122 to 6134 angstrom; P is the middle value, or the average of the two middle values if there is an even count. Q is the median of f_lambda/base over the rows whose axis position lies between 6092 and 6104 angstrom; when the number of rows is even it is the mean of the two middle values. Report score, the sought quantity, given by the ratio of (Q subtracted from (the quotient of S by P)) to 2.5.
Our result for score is -0.073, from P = 1.03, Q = 1.16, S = 1.01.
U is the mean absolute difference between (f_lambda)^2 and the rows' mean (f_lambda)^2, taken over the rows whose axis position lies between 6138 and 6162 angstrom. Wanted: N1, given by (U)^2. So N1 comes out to 313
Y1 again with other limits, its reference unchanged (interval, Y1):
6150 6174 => 0.89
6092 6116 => 0.83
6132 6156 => 0.89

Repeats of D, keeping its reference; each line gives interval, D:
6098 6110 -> 11.5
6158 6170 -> 10.2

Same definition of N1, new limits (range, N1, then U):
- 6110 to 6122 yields 303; 17.4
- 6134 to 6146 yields 184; 13.6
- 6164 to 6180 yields 367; 19.2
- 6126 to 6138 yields 541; 23.3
